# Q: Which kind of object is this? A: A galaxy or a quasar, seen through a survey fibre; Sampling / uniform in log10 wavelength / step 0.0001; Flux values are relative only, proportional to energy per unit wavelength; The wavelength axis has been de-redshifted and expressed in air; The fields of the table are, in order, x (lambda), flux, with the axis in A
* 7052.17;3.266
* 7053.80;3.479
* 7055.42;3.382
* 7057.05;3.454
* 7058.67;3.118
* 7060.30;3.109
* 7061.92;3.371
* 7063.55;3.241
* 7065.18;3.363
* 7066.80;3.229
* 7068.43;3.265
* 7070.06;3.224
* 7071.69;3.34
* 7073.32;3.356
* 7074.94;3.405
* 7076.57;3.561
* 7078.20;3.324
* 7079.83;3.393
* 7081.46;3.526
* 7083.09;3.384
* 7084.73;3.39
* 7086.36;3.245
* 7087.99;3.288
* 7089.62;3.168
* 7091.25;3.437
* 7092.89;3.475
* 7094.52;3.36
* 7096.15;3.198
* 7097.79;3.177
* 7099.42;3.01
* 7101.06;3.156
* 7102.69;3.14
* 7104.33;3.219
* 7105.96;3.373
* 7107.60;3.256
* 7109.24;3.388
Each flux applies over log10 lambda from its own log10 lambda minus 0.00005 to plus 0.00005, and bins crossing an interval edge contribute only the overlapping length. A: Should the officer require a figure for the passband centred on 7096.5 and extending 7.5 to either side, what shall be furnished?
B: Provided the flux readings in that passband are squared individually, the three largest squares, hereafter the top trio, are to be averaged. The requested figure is 11.7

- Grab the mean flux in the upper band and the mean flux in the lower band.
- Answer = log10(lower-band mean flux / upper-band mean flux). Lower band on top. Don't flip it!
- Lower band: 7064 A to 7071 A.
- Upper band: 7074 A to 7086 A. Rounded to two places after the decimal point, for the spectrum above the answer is -0.02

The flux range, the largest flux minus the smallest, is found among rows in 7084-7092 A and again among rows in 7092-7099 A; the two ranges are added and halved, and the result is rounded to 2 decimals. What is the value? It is 0.28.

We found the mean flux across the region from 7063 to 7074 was 3.29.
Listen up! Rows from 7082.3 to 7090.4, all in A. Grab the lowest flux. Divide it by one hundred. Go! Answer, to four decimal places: 0.0317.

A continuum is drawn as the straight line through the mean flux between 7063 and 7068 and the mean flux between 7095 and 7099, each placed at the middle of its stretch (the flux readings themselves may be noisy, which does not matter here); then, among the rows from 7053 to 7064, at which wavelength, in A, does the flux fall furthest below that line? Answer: 7060.30 A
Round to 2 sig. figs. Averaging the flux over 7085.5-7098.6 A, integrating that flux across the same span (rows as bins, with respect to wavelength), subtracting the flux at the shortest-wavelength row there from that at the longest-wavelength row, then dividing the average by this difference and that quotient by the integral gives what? -1.1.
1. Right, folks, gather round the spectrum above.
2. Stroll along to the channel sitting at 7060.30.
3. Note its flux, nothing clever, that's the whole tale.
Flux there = 3.109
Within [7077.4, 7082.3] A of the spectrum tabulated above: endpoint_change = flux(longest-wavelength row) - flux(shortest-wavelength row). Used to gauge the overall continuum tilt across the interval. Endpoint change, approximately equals 0.20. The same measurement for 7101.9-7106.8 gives 0.23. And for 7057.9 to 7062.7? 0.25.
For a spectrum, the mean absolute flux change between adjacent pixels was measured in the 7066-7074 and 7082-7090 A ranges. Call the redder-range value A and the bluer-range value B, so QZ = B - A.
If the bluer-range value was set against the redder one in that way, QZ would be -0.026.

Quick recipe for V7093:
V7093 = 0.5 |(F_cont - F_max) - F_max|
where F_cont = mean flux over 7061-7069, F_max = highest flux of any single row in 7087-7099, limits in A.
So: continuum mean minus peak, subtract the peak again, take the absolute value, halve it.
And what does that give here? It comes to 1.83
